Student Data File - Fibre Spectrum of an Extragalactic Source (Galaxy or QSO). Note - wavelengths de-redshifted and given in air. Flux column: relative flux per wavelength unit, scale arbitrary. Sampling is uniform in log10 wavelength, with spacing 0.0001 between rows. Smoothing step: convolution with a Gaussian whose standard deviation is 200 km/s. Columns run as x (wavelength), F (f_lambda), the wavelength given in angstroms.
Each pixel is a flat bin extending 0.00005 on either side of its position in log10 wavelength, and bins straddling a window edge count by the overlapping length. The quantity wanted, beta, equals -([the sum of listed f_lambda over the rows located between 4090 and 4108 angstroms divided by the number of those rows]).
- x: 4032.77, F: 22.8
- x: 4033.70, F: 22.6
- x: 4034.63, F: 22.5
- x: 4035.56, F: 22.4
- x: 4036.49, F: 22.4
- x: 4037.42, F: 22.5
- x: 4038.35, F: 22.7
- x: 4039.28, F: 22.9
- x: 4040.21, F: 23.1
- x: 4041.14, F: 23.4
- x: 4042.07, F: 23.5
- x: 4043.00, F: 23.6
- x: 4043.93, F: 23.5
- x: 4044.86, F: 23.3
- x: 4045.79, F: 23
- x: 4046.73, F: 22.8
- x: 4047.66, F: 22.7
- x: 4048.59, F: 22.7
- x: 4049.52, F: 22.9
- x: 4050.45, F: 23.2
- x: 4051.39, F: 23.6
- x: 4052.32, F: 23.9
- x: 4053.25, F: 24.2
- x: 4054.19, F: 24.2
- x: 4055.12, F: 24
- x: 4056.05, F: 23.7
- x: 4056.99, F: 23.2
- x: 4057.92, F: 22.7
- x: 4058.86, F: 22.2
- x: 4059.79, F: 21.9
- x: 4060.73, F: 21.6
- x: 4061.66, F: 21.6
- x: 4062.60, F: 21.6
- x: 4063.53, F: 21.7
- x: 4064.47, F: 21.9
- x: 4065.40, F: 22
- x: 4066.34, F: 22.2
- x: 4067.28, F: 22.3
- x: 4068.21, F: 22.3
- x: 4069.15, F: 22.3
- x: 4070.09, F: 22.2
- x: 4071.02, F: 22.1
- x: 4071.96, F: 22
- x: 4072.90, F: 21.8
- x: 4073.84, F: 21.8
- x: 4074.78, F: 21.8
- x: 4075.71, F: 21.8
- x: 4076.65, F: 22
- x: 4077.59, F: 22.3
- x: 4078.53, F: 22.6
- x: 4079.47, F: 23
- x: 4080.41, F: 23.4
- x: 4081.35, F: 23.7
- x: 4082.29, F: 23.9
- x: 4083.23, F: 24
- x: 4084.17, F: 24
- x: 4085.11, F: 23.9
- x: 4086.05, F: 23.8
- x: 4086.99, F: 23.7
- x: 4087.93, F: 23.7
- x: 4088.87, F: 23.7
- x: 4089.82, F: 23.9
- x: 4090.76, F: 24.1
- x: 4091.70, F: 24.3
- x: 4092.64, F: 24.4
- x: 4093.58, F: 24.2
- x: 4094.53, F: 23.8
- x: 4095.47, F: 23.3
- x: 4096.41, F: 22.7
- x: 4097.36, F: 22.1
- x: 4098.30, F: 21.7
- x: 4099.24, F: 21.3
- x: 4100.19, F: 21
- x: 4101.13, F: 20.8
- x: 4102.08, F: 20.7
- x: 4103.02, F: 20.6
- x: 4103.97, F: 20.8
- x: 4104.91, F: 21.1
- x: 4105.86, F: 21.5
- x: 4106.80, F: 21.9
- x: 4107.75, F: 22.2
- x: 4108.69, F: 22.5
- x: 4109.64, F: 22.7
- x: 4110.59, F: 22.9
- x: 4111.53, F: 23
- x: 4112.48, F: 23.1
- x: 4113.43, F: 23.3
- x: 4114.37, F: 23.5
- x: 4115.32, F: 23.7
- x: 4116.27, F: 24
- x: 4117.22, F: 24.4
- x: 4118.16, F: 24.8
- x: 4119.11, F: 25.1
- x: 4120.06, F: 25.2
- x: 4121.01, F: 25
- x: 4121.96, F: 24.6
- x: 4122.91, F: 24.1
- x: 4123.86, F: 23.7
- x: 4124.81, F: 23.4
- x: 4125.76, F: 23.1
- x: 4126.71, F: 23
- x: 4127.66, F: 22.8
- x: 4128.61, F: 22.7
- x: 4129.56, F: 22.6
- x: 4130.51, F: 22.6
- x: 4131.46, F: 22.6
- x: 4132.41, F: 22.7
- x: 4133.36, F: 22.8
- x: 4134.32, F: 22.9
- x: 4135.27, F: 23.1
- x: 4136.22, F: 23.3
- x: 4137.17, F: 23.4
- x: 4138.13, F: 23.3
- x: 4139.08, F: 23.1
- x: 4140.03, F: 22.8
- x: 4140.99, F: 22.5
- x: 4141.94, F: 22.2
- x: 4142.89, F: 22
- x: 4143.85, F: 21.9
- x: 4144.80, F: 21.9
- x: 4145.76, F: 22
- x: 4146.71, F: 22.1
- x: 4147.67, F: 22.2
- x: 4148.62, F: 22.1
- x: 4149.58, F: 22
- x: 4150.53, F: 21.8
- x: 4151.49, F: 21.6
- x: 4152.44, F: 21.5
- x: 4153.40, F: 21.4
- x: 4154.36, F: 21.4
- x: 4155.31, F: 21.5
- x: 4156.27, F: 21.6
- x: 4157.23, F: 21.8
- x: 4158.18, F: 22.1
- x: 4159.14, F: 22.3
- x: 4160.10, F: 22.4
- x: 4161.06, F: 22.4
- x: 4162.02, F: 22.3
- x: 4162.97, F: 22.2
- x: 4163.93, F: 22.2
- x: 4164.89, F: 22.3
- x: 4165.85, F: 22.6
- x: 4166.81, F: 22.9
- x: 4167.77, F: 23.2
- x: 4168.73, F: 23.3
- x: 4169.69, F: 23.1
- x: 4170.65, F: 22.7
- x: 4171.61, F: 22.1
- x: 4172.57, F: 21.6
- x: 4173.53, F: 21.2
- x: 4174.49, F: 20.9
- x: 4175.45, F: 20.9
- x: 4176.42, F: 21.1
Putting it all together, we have -22.2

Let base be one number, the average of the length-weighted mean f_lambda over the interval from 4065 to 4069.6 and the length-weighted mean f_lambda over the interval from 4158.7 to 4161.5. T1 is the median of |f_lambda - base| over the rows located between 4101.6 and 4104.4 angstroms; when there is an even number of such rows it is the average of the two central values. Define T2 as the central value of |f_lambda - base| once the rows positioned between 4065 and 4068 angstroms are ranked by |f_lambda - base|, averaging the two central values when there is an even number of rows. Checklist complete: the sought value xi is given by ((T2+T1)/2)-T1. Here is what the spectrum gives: -0.75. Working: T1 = 1.6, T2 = 0.1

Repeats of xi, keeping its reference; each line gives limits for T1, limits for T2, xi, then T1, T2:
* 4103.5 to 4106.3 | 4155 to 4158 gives -0.25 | 1.2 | 0.7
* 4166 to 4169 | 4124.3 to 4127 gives -0.05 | 0.9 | 0.8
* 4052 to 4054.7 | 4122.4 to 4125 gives -0.25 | 1.9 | 1.4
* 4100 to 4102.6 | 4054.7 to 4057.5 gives -0.02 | 1.5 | 1.4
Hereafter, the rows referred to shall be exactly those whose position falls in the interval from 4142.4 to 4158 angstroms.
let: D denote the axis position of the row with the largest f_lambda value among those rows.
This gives 4147.67 angstroms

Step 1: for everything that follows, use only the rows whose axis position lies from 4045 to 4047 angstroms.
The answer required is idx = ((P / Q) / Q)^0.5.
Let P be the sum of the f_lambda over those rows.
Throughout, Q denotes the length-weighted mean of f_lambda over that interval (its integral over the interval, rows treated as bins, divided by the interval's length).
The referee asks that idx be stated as 0.296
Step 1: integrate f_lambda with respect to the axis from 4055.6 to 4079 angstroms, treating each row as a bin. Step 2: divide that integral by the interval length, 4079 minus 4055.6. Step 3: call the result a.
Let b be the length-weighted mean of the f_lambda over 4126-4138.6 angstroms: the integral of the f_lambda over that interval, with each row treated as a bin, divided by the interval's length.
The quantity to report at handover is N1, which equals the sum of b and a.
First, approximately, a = 22.1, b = 22.9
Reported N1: 45.0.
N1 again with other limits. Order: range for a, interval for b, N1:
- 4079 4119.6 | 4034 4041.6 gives 45.8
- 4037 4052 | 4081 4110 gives 45.9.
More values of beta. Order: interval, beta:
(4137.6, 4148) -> -22.4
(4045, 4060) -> -23.2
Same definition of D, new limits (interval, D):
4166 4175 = 4168.73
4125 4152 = 4137.17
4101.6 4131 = 4120.06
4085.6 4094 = 4092.64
